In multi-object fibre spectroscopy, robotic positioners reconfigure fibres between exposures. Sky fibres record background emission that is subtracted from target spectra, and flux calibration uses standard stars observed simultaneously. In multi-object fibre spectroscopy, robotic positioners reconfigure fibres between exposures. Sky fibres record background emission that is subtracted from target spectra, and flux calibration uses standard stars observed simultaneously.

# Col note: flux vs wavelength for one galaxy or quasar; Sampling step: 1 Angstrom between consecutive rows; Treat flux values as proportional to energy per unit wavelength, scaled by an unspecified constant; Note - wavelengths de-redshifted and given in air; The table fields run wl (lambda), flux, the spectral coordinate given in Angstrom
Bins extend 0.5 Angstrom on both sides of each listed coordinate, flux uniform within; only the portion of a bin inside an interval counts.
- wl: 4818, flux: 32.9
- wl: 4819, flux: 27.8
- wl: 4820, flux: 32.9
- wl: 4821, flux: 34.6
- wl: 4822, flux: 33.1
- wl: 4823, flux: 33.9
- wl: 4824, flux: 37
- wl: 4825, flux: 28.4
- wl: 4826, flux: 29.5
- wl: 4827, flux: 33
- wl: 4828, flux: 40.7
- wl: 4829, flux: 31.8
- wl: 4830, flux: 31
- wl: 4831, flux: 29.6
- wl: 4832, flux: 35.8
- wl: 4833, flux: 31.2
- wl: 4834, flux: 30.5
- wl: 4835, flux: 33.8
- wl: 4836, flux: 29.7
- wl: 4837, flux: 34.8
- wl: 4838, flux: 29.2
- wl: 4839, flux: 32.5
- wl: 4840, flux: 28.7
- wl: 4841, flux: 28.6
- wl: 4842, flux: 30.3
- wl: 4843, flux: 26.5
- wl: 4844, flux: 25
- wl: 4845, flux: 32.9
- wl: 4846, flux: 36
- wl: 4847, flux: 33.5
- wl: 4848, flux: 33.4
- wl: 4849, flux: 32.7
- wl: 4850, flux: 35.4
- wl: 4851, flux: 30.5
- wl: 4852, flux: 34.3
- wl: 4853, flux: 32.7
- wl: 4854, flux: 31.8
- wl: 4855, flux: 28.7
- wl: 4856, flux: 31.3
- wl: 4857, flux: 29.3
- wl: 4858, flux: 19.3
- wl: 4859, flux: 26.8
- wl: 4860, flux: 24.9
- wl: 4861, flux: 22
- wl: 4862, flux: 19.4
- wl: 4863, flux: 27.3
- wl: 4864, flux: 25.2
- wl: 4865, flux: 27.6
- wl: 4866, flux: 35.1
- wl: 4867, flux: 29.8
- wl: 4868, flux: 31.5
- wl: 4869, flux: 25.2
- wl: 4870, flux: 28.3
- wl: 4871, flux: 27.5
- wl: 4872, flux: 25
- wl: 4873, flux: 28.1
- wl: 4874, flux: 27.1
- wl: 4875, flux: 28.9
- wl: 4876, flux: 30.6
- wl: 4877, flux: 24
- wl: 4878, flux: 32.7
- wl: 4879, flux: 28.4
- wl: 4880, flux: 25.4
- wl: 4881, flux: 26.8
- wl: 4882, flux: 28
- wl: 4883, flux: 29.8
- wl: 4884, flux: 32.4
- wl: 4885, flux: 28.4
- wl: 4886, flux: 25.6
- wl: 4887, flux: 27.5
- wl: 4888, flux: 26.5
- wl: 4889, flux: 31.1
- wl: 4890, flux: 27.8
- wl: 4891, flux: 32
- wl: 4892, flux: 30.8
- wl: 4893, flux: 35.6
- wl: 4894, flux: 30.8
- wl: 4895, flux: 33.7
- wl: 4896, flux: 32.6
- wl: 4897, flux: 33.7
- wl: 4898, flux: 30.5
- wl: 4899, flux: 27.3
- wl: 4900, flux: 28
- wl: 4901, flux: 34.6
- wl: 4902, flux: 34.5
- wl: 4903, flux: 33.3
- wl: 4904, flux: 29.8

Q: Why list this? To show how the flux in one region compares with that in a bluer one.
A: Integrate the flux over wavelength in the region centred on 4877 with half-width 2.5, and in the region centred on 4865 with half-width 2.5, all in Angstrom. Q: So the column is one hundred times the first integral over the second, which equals 100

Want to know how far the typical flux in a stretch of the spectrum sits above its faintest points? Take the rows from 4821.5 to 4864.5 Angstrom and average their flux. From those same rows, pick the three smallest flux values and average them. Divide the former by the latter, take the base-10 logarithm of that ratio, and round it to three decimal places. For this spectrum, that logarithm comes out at 0.178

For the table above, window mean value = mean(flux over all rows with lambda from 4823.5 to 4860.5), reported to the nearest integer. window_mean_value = 31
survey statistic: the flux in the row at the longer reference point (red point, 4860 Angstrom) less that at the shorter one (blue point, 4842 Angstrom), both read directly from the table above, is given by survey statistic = -5.4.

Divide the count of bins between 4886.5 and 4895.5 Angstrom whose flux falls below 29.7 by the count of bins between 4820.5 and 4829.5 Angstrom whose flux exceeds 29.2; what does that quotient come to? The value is 0.4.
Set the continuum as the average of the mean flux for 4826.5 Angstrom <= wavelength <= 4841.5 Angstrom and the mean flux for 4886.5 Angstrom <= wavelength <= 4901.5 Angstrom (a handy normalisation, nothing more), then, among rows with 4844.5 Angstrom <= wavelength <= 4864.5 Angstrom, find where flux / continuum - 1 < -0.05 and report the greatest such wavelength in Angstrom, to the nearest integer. 4864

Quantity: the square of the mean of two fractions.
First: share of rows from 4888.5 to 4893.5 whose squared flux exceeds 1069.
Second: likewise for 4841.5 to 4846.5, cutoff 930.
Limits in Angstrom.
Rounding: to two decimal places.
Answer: 0.09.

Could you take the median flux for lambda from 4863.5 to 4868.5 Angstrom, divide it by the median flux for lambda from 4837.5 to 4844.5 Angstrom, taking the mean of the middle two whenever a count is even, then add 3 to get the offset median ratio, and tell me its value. 4.04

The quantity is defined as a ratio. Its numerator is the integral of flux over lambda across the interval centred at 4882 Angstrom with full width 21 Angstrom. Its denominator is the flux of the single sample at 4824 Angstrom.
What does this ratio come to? 16.1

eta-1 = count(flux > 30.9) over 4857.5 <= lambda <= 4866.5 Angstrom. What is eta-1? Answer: 1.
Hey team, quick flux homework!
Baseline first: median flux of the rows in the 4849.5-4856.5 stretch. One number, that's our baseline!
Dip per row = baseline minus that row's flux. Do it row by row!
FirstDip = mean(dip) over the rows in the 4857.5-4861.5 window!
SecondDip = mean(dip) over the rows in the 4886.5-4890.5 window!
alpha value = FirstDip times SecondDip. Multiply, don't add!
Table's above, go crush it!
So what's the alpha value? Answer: 31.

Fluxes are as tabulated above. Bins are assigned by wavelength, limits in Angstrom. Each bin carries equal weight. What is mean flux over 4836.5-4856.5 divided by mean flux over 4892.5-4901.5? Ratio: 0.99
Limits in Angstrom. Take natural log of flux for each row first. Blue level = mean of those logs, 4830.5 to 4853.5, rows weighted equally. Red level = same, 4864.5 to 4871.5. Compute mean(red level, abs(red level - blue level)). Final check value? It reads 1.72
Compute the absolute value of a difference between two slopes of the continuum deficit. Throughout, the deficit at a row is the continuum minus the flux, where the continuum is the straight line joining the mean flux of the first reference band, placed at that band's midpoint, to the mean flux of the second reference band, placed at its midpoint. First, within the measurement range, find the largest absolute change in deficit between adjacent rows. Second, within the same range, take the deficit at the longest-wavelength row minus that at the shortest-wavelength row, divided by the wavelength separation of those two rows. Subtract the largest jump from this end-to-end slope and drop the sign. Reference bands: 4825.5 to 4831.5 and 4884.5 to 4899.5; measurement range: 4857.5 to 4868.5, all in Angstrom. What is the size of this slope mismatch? 9.2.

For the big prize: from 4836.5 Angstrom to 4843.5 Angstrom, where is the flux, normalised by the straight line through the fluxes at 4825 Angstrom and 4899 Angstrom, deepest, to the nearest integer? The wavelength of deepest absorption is 4843 Angstrom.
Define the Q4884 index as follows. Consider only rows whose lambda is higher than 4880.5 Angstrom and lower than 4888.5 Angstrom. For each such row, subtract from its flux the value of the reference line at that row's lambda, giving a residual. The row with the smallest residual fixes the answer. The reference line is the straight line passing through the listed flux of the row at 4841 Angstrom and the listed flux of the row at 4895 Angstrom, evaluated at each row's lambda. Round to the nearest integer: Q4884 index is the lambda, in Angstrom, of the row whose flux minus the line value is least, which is 4886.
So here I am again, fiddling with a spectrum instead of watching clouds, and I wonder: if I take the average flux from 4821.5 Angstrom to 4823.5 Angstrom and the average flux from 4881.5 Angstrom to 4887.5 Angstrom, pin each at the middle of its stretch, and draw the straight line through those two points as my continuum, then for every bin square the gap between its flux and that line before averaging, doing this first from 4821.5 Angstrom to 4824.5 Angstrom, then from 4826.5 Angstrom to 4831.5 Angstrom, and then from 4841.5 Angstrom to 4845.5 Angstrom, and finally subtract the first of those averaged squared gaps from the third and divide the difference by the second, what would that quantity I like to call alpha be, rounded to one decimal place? 1.0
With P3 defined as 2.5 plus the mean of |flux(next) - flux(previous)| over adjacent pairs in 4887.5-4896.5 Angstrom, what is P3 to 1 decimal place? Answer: 5.9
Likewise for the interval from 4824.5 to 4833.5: 6.8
